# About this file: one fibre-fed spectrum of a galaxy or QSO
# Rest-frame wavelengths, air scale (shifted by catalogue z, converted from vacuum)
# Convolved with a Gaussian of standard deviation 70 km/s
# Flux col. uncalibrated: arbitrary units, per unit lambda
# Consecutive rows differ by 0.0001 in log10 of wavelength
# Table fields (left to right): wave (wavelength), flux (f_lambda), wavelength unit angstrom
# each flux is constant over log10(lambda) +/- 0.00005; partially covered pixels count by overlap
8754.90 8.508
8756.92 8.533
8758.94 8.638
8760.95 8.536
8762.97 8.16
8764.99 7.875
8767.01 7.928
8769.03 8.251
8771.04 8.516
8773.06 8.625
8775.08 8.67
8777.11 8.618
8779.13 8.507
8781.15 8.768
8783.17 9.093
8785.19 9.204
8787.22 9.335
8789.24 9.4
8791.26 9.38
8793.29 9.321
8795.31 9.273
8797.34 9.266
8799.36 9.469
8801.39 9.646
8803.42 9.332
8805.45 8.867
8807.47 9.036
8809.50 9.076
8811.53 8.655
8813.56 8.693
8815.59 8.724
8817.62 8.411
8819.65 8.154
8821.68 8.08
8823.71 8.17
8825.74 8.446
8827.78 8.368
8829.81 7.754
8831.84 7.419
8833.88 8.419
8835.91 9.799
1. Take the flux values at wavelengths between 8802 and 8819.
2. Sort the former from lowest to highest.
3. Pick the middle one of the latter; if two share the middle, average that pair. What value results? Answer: 8.8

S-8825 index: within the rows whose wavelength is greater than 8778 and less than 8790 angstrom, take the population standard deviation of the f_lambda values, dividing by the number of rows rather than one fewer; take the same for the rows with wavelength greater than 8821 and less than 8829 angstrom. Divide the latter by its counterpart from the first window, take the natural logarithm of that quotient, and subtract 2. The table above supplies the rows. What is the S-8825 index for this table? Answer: -2.8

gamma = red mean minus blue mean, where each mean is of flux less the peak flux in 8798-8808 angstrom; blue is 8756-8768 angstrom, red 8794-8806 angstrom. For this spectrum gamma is 1.0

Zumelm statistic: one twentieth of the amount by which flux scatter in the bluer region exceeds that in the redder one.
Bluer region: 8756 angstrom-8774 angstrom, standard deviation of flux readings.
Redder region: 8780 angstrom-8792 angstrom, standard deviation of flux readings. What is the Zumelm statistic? 0.003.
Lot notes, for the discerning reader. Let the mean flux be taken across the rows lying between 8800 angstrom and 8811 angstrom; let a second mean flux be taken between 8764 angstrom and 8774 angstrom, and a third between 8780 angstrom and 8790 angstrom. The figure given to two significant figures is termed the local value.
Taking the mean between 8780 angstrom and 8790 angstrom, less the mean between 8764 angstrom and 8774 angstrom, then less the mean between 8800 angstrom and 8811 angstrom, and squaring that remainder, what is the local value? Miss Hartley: 68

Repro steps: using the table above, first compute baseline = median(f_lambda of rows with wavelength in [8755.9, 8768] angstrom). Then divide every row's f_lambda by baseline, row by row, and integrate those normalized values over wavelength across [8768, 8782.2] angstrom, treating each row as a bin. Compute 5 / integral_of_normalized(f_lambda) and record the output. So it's 0.34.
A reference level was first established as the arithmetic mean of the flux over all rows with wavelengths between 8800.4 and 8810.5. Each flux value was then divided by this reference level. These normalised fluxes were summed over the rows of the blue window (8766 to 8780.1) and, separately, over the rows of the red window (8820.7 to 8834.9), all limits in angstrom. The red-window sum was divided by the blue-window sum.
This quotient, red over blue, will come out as 0.96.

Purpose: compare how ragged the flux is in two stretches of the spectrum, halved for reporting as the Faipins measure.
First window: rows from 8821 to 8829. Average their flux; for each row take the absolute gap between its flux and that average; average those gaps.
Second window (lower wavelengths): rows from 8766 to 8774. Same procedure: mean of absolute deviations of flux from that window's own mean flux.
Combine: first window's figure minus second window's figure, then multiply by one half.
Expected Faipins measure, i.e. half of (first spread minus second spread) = -0.050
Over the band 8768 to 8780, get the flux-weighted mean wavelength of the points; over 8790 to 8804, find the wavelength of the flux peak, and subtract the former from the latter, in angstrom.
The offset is 27.3 angstrom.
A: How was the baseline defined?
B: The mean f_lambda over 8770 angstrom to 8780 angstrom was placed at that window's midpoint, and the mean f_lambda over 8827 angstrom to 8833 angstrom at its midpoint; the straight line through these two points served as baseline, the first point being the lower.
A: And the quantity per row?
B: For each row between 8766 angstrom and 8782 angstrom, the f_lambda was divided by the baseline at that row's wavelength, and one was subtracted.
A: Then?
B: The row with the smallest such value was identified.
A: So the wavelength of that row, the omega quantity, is 8767.01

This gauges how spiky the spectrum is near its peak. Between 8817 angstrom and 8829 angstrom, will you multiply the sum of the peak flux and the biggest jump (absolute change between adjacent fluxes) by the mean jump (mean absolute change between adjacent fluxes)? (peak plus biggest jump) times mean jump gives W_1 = 1.4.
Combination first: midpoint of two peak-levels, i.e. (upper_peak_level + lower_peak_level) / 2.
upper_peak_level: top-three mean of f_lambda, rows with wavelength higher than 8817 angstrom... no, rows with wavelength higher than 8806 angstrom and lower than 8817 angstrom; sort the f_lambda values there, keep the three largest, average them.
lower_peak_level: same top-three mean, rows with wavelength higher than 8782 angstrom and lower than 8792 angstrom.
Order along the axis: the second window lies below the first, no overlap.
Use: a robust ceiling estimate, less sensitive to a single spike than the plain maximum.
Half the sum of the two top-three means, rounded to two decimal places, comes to 9.16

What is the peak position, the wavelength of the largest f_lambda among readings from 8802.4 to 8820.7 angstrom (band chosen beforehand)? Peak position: 8803.42 angstrom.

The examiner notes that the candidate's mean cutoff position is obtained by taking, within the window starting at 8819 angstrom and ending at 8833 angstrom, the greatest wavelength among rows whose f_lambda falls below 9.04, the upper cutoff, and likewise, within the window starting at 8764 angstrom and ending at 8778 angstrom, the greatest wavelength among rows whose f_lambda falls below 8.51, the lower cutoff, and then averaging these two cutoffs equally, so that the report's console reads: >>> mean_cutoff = 8800.4 angstrom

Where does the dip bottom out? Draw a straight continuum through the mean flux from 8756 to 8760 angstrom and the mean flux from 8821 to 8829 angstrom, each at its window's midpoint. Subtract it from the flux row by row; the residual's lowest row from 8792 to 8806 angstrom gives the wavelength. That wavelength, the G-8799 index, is 8805.45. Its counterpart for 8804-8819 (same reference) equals 8817.62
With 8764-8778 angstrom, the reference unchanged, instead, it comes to 8764.99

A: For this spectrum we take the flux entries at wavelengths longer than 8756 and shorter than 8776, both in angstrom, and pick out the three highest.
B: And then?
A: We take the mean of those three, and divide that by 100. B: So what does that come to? 0.086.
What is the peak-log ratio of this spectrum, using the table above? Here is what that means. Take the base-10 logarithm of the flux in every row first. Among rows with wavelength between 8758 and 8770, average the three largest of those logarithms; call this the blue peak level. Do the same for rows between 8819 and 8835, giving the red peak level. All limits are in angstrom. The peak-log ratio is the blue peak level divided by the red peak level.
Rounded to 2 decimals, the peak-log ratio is 1.00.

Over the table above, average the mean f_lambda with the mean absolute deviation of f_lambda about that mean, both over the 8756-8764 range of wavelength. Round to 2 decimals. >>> 4.31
